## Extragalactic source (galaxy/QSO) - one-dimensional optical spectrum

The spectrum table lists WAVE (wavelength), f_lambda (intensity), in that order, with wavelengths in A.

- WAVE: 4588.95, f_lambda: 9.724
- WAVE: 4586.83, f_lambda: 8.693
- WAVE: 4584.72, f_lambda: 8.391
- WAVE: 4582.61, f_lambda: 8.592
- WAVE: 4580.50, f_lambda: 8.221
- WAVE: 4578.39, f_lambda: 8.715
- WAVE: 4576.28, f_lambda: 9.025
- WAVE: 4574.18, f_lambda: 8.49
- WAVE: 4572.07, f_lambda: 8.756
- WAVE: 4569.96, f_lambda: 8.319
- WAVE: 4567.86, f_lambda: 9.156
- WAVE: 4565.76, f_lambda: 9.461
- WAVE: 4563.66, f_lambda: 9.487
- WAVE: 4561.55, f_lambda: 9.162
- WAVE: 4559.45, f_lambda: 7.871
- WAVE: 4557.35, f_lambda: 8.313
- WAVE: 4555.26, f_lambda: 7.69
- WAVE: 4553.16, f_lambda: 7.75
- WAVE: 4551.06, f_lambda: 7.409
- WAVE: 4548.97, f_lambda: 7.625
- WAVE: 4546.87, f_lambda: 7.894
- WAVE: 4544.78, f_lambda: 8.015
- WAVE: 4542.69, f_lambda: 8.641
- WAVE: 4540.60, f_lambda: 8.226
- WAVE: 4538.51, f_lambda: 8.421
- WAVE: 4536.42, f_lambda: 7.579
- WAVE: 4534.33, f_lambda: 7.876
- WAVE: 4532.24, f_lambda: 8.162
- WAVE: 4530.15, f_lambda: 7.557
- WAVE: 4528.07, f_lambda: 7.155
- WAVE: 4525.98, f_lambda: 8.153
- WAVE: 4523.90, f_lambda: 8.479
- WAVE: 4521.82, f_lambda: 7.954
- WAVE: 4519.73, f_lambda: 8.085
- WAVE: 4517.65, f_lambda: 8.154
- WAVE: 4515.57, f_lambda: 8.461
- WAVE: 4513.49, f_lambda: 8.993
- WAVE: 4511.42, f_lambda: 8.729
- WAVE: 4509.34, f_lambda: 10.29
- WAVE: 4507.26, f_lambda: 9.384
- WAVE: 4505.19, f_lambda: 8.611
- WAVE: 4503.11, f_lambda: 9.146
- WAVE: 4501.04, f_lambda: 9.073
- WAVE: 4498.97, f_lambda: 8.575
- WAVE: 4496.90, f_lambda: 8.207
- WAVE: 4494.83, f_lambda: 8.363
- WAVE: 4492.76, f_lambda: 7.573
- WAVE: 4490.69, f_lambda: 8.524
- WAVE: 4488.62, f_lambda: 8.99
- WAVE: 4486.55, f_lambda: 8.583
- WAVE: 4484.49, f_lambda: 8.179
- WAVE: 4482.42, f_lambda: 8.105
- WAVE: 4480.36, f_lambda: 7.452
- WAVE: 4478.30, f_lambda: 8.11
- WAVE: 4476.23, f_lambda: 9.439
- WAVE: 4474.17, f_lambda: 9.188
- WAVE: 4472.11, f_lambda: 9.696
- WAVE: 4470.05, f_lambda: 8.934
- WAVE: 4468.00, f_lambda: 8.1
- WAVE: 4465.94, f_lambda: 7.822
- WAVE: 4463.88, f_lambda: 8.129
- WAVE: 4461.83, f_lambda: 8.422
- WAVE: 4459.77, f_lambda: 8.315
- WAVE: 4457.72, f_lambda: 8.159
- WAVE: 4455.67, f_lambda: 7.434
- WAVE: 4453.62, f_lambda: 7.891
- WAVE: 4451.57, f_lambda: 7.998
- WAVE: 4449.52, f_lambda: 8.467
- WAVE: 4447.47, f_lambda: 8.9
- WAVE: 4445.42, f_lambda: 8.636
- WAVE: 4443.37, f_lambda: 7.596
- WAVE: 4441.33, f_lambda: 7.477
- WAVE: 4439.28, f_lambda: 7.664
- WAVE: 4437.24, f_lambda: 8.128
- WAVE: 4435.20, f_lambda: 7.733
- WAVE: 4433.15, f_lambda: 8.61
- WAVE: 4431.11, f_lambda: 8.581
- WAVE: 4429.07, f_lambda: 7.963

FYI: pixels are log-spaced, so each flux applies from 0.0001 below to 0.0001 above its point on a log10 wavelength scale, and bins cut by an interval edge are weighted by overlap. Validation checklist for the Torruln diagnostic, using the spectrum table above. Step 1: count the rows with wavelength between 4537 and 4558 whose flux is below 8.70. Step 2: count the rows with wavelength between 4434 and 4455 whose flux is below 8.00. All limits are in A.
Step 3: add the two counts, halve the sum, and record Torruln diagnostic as 8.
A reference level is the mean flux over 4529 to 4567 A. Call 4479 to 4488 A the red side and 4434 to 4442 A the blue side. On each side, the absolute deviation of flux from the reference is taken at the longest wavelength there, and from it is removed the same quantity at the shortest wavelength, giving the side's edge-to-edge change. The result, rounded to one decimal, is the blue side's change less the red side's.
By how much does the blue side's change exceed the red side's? 0.6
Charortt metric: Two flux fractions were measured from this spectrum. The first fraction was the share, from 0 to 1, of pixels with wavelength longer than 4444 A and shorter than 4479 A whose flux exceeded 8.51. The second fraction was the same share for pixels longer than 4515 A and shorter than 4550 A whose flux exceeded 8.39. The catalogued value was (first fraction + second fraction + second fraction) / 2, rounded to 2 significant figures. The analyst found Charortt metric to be 0.41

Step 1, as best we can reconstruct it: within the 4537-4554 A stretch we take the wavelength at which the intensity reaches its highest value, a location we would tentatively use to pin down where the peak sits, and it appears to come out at 4542.69 A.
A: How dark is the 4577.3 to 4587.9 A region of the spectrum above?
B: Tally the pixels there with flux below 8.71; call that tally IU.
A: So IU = 4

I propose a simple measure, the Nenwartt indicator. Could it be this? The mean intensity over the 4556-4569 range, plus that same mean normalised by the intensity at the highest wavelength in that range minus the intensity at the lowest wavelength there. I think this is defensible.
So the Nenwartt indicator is 19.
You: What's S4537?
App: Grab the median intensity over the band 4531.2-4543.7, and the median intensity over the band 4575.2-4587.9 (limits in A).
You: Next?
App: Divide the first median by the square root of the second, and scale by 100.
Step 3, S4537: 279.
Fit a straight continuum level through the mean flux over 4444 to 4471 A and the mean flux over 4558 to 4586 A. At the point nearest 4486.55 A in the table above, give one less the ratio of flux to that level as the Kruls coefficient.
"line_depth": -0.03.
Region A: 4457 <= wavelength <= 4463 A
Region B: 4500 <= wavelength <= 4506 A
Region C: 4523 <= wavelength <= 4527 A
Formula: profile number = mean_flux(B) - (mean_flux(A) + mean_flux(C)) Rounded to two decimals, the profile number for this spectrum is -7.67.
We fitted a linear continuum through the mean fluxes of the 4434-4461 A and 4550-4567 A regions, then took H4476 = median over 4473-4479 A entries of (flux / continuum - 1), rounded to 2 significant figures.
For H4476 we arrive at 0.13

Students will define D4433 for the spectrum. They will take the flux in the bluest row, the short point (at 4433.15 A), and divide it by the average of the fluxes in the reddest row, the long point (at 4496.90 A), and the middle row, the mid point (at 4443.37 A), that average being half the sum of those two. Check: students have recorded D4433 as 1.09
